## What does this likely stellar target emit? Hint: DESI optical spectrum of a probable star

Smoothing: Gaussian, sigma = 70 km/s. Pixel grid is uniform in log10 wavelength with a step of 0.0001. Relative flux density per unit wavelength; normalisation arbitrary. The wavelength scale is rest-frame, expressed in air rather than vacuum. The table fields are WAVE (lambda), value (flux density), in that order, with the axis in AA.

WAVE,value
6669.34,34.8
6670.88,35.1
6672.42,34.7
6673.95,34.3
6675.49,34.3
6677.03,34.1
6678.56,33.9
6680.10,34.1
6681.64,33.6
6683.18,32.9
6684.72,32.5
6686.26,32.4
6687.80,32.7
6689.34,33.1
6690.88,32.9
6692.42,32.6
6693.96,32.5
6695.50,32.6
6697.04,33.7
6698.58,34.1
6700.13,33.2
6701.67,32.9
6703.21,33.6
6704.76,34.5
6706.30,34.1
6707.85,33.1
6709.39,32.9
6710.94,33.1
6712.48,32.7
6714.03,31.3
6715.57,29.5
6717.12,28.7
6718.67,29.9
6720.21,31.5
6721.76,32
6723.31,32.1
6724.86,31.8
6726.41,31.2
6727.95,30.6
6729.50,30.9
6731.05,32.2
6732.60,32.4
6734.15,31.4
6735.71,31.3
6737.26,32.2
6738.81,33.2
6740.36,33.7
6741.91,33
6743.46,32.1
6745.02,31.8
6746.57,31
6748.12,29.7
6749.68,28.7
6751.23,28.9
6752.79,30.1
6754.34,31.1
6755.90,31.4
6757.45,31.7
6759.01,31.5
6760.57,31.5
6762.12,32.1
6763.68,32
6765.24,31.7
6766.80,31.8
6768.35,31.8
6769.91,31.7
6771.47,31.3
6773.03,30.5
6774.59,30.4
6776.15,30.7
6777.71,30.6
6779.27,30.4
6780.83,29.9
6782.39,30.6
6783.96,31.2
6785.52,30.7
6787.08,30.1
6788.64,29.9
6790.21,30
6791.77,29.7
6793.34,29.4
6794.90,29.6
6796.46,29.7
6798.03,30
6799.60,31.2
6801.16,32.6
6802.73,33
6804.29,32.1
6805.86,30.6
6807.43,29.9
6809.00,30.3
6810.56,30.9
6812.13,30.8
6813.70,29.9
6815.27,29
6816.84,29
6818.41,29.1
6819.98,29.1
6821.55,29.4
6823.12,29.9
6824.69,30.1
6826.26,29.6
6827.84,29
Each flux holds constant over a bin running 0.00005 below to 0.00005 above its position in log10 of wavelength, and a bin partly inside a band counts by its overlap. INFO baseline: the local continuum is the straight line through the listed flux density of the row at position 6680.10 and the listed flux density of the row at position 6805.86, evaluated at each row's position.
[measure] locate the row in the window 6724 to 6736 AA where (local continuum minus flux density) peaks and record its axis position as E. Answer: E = 6727.95 AA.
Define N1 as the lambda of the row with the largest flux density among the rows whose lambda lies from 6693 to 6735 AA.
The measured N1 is 6704.76 AA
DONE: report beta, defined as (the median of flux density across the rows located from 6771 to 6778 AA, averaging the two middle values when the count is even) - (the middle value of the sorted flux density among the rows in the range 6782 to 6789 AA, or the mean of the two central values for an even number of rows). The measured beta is 0.0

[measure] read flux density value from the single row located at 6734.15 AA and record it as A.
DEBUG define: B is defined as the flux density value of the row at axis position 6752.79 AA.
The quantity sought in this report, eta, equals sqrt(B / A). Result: 0.98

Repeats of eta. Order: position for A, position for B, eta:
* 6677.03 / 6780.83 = 0.94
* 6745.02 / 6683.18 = 1.02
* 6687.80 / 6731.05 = 0.99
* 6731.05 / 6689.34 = 1.01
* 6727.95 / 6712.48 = 1.03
